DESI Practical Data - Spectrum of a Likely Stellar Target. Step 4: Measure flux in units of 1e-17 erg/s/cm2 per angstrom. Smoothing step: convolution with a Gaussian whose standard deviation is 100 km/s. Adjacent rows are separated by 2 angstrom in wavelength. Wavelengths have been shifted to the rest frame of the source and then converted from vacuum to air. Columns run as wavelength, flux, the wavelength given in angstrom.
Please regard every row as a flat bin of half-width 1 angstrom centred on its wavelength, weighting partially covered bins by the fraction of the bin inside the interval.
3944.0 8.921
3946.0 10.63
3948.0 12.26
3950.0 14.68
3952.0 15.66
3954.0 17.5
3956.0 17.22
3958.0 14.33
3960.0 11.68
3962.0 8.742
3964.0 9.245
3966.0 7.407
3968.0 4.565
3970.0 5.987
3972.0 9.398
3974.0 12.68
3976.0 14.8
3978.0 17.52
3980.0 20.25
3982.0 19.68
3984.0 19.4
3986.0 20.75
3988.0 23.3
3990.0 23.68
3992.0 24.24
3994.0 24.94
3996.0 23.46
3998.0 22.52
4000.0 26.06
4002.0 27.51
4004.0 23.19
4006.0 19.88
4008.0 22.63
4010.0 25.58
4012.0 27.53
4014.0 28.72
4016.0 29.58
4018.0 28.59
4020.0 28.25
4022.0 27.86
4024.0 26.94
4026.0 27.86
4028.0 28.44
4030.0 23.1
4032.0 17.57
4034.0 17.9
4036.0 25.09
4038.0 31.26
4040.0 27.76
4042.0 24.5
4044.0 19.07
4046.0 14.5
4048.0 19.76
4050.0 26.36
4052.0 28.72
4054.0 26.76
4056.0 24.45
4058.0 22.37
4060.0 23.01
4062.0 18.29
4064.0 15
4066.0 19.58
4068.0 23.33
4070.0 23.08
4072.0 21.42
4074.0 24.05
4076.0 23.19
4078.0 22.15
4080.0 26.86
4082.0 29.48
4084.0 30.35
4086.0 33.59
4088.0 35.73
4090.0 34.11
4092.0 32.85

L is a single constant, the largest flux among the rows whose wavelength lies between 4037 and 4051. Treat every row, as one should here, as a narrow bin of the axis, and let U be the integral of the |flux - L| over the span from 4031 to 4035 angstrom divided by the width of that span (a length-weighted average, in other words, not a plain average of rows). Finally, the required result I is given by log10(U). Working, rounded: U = 14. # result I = 1.13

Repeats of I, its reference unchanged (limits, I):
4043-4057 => 0.93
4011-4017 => 0.42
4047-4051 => 0.91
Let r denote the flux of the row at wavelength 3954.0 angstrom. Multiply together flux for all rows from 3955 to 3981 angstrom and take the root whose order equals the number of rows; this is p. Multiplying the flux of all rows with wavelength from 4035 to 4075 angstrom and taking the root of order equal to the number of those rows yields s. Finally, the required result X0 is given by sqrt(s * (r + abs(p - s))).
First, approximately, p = 10.9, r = 17.5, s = 22.5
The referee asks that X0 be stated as 26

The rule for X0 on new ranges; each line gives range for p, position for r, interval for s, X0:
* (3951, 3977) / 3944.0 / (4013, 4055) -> 24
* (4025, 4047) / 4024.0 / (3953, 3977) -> 20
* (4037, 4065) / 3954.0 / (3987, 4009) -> 21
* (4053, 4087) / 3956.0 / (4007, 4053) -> 21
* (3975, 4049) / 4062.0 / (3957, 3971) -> 17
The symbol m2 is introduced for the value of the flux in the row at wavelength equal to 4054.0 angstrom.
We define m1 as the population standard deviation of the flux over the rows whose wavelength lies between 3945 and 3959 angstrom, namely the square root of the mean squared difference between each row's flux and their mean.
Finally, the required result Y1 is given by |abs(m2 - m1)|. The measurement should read 24.4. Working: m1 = 2.3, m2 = 26.76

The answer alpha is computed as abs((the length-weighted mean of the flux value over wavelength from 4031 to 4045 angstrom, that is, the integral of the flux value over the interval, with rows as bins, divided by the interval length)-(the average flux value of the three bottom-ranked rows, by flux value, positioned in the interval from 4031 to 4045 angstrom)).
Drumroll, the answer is 5.1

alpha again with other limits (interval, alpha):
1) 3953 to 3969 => 4.4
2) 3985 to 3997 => 0.9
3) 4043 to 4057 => 5.0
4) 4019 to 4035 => 5.2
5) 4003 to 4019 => 3.8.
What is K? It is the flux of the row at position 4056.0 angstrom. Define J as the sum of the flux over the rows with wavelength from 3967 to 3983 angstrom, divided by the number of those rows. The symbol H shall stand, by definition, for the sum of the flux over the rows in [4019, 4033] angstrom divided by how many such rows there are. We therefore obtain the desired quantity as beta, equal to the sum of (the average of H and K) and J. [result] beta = 38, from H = 26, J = 13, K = 24.45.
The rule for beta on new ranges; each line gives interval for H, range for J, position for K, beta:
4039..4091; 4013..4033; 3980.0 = 49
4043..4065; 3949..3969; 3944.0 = 27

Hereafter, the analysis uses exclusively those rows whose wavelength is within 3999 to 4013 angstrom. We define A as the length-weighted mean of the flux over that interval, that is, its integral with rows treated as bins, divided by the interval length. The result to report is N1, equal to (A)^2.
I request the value 606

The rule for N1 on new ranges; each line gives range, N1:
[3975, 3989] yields 376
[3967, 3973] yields 44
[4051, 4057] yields 710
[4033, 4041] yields 650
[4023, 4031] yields 707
